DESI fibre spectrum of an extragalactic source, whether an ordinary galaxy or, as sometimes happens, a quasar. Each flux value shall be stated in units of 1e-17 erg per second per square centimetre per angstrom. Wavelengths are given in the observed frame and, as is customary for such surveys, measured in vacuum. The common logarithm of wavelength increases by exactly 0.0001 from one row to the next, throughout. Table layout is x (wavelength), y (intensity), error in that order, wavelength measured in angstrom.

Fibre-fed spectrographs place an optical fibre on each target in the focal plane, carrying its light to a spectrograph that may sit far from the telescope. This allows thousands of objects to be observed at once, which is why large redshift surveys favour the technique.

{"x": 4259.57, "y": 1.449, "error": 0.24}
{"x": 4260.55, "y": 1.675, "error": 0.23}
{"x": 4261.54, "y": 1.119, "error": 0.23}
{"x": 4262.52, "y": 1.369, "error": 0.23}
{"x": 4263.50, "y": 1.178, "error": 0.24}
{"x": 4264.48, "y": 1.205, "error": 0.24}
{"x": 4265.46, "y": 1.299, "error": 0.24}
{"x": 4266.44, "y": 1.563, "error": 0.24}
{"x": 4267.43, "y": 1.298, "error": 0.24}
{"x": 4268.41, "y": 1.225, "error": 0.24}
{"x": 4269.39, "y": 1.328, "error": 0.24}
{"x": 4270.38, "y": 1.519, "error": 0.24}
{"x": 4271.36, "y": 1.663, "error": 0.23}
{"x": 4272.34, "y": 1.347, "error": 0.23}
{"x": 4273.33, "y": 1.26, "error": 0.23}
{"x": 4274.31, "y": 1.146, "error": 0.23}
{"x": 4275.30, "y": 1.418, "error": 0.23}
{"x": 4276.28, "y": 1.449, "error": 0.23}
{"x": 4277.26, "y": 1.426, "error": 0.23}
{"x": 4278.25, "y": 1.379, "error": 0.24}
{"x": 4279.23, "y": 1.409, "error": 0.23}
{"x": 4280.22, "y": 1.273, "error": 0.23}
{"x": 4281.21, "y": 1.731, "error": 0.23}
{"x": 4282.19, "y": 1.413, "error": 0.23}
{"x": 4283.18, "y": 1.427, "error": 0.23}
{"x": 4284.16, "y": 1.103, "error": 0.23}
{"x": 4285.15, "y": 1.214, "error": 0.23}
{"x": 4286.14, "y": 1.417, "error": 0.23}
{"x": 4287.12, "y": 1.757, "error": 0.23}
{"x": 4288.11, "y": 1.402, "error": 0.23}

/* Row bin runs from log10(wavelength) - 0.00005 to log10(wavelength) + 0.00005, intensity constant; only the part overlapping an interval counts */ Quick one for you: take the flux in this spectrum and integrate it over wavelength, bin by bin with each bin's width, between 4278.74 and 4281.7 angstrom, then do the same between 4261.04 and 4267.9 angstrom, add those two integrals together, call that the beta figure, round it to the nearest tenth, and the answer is 13.2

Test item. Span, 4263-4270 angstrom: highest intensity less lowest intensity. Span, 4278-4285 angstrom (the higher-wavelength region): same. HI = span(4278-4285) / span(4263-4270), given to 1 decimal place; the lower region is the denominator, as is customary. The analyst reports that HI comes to 1.6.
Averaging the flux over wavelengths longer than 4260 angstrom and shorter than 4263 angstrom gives 1.39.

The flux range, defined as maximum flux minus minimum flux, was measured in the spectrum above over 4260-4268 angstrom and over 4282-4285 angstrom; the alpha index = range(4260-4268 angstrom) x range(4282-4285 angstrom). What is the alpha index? 0.18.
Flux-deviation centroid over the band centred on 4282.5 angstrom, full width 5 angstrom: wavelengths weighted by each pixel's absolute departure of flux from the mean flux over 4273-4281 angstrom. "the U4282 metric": 4282.2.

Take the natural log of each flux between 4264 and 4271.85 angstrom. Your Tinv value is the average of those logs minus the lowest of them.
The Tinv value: 0.135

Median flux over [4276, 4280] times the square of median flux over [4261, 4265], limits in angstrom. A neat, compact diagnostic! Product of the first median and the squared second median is 2.0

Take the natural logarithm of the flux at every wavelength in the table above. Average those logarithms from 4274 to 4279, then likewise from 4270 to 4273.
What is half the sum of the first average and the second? 0.357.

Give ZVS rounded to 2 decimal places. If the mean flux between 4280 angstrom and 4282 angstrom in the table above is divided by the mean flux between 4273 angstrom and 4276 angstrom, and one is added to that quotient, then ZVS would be 2.18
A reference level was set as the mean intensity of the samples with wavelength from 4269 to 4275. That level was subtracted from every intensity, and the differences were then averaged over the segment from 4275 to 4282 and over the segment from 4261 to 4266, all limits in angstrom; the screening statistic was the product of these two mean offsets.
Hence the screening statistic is -0.009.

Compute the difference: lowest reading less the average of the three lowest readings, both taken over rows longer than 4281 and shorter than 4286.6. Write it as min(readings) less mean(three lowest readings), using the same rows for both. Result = -0.14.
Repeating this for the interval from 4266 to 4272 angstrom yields -0.06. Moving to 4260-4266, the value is -0.05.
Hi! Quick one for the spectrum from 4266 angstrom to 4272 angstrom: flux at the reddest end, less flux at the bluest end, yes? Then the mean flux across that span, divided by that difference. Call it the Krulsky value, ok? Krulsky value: 14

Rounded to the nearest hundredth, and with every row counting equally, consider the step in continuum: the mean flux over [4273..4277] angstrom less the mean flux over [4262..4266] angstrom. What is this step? 0.06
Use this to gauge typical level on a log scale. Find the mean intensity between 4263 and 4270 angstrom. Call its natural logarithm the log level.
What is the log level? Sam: 0.26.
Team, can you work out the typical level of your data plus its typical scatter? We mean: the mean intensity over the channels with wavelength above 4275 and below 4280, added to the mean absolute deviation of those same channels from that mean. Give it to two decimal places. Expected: 1.43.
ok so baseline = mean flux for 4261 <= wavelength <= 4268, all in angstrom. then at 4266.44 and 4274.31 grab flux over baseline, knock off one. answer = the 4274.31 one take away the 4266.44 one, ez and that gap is -0.32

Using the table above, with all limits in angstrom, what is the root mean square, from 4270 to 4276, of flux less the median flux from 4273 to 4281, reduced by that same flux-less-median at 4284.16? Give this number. 0.46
